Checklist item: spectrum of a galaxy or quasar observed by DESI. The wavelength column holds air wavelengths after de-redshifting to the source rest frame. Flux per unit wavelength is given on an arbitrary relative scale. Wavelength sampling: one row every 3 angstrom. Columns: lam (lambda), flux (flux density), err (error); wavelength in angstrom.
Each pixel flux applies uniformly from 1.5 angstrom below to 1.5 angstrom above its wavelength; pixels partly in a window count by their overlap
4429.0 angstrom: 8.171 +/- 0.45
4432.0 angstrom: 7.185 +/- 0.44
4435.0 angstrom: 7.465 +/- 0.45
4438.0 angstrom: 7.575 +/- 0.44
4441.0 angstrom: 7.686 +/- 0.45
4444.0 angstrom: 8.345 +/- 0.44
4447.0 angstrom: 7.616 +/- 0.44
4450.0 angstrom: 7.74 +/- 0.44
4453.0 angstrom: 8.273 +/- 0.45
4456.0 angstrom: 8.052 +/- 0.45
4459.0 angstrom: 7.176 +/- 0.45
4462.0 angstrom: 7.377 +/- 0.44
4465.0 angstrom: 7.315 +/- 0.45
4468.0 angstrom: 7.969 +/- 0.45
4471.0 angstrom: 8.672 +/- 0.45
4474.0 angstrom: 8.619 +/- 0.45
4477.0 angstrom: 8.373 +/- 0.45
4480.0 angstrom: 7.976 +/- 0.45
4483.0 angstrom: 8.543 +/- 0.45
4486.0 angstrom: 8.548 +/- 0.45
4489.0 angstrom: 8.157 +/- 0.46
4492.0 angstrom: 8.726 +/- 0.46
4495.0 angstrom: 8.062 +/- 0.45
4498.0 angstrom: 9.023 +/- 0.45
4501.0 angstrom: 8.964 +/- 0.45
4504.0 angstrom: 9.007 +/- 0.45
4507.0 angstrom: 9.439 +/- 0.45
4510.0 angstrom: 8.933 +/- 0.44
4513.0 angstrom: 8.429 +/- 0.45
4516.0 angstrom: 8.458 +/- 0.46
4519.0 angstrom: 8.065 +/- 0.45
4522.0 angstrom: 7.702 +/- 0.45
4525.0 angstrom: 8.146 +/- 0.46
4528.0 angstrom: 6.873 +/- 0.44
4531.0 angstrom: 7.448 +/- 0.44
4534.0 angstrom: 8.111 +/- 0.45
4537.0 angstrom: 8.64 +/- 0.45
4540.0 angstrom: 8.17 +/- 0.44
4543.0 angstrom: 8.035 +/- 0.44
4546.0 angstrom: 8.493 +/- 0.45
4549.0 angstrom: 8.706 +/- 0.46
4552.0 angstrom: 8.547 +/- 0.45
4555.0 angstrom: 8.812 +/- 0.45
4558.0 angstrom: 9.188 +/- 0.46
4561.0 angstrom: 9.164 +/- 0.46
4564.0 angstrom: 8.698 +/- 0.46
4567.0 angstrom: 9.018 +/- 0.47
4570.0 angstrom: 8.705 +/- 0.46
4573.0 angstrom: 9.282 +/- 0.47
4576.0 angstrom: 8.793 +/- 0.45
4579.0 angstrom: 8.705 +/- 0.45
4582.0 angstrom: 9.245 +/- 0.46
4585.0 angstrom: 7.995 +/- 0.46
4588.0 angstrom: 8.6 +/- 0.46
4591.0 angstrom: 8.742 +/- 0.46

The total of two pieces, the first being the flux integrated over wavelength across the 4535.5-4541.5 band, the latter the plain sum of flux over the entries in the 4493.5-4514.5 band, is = 112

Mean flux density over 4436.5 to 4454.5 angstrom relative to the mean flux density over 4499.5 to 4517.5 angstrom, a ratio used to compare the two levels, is 0.89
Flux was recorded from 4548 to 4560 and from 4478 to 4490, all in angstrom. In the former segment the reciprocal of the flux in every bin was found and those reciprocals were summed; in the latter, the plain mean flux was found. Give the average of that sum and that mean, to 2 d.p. 4.38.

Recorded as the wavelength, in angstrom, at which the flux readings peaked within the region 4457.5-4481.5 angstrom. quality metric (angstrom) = 4471.0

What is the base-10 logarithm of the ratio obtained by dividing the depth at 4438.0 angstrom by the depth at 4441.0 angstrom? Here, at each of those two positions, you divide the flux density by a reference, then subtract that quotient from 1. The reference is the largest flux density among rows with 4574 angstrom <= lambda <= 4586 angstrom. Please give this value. 0.0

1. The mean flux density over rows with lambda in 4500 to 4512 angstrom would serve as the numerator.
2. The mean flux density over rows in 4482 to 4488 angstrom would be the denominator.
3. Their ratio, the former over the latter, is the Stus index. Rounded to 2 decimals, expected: 1.06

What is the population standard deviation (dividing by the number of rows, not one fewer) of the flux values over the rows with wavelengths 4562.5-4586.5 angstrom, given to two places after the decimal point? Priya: 0.38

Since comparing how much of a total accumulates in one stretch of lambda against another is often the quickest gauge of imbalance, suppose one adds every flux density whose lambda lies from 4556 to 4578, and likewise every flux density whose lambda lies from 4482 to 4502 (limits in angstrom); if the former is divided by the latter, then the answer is 1.05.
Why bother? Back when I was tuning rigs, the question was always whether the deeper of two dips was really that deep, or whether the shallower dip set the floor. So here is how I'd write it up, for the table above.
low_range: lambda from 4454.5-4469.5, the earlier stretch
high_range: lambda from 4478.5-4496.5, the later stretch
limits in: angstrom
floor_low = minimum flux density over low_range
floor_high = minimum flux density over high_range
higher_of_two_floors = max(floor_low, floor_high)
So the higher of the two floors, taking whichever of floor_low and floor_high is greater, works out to 8.0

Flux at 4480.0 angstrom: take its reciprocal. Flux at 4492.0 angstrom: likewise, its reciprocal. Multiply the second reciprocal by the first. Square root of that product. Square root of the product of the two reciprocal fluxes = 0.120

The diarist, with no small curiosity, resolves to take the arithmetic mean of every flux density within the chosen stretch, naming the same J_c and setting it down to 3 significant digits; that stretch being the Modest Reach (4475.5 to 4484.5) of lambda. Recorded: 8.30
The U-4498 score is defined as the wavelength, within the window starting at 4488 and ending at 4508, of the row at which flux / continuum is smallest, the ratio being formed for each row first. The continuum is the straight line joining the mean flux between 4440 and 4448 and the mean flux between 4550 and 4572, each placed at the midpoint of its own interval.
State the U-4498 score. 4495.0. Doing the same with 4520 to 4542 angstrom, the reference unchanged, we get 4528.0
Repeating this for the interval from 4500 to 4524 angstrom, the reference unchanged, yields 4522.0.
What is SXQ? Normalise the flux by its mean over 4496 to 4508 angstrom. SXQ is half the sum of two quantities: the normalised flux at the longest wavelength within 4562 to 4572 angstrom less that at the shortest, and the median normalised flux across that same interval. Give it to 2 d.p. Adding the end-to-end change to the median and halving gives 0.48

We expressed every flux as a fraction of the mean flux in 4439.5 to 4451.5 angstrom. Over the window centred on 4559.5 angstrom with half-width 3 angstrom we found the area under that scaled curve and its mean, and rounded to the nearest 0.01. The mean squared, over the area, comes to 0.19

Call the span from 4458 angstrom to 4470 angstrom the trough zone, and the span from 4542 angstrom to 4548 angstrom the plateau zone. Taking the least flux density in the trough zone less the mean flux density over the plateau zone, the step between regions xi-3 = -1.1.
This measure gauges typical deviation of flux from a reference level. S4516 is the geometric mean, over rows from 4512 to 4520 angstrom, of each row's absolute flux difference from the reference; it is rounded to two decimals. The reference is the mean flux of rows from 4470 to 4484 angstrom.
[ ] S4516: 0.04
